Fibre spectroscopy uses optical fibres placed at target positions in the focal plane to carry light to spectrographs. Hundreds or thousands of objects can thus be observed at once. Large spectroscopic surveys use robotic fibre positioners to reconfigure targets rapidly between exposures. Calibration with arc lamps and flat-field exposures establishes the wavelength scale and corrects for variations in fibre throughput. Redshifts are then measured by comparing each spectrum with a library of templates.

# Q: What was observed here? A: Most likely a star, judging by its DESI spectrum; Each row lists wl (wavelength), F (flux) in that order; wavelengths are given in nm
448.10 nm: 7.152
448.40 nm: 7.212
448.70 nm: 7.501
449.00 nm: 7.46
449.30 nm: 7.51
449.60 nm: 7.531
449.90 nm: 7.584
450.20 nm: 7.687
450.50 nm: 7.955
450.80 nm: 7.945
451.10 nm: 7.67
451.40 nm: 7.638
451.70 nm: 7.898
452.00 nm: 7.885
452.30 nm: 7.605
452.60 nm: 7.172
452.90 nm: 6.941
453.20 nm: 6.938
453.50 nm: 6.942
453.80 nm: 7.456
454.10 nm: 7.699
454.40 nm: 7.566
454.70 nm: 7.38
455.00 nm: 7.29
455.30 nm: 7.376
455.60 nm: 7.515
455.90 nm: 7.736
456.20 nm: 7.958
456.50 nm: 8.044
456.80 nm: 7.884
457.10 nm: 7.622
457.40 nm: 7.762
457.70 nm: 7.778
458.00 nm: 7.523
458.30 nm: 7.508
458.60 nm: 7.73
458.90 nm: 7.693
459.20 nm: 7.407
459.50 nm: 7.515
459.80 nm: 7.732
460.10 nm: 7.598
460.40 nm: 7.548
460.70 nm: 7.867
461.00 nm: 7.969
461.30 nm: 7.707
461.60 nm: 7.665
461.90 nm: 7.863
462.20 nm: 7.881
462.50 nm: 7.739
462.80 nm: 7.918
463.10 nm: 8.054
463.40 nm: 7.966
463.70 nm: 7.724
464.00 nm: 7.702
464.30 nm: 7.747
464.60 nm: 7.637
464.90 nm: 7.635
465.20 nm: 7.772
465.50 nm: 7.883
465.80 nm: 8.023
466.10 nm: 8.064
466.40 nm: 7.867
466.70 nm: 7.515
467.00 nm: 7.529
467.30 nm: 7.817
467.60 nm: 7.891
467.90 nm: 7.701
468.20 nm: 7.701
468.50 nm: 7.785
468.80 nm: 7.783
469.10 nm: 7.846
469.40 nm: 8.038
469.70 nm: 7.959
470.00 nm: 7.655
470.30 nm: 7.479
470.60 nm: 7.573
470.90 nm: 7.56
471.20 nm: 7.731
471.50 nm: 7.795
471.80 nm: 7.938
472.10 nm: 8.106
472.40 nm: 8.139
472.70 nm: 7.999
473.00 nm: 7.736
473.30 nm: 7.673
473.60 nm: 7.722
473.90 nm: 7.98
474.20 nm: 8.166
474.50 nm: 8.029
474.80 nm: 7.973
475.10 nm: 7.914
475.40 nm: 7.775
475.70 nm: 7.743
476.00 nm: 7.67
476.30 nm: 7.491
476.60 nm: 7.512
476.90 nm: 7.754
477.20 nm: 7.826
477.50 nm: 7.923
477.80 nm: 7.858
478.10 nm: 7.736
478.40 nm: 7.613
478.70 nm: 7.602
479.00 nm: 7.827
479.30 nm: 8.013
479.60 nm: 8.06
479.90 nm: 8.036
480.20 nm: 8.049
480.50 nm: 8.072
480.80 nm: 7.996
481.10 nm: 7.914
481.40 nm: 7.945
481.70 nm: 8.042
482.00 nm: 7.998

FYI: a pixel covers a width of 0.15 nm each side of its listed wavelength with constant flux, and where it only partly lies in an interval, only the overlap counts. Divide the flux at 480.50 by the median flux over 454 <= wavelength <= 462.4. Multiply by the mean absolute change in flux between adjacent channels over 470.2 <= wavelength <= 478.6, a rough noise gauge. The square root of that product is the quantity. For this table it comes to 0.345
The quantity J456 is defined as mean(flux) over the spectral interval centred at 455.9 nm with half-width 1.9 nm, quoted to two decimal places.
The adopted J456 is 7.66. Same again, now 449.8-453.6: 7.53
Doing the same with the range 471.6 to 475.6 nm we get 7.93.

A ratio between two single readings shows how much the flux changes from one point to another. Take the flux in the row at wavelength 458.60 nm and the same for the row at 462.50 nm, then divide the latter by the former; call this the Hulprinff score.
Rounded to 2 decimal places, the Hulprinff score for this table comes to 1.00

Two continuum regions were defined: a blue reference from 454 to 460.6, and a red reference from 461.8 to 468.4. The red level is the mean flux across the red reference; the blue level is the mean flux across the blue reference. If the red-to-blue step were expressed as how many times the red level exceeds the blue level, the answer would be 1.022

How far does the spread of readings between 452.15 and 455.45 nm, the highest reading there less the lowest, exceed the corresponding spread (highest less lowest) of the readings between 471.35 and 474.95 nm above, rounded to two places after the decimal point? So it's 0.27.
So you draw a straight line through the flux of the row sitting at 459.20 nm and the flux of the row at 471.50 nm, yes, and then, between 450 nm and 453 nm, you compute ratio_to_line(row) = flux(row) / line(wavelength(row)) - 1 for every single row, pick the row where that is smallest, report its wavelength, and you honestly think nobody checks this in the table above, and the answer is 452.90 nm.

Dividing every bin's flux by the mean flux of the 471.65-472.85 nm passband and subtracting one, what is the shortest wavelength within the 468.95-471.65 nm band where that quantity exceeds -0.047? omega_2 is 469.10 nm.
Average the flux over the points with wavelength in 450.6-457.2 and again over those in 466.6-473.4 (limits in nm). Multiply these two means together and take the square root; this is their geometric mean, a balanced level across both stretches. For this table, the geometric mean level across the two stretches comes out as 7.67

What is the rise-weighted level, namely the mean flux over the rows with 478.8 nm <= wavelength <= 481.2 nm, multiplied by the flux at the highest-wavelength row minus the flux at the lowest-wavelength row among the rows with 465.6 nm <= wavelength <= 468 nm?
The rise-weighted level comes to -2.6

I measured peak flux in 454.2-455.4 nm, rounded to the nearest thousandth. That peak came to 7.566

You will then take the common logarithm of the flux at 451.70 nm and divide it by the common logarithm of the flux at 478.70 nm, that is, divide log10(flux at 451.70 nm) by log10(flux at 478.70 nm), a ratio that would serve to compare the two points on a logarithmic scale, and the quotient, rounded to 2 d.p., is 1.02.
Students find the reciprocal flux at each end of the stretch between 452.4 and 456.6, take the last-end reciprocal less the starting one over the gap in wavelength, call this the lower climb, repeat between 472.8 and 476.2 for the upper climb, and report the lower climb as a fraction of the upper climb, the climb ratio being -10.5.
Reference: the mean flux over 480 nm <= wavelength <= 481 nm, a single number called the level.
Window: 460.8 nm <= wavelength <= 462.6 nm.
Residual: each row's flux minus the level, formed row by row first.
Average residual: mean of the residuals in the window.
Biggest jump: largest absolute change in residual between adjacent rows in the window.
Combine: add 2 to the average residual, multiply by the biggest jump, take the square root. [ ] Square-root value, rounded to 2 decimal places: 0.68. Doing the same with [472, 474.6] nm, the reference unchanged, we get 0.71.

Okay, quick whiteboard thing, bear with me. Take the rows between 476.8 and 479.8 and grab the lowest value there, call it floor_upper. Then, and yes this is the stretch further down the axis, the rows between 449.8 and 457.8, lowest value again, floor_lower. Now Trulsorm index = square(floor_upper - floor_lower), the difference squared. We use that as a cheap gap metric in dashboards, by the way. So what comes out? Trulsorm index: 0.44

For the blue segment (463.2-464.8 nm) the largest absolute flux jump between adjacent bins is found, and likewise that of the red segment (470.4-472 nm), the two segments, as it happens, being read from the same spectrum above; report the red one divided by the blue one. 0.71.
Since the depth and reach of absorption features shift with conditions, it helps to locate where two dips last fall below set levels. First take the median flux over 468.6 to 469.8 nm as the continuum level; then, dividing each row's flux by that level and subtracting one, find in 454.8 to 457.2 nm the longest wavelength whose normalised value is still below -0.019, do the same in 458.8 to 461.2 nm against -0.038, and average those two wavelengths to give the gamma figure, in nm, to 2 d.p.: 458.75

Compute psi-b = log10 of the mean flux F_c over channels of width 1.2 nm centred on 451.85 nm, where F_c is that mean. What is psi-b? 0.890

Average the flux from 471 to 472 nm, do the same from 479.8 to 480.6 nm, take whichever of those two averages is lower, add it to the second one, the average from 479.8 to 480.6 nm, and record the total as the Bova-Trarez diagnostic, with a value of 15.87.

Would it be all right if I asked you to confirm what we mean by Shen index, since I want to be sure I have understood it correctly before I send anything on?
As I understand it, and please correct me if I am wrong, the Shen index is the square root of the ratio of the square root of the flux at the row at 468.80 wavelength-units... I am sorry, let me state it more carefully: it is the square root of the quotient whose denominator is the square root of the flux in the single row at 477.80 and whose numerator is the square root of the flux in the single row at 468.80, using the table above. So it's 1.00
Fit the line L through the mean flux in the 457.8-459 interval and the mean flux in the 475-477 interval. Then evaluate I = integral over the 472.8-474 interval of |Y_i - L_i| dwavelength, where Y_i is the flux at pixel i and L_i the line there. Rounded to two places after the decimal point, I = 0.12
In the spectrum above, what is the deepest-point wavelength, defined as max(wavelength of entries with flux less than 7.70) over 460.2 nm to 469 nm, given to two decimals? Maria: 467.00 nm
